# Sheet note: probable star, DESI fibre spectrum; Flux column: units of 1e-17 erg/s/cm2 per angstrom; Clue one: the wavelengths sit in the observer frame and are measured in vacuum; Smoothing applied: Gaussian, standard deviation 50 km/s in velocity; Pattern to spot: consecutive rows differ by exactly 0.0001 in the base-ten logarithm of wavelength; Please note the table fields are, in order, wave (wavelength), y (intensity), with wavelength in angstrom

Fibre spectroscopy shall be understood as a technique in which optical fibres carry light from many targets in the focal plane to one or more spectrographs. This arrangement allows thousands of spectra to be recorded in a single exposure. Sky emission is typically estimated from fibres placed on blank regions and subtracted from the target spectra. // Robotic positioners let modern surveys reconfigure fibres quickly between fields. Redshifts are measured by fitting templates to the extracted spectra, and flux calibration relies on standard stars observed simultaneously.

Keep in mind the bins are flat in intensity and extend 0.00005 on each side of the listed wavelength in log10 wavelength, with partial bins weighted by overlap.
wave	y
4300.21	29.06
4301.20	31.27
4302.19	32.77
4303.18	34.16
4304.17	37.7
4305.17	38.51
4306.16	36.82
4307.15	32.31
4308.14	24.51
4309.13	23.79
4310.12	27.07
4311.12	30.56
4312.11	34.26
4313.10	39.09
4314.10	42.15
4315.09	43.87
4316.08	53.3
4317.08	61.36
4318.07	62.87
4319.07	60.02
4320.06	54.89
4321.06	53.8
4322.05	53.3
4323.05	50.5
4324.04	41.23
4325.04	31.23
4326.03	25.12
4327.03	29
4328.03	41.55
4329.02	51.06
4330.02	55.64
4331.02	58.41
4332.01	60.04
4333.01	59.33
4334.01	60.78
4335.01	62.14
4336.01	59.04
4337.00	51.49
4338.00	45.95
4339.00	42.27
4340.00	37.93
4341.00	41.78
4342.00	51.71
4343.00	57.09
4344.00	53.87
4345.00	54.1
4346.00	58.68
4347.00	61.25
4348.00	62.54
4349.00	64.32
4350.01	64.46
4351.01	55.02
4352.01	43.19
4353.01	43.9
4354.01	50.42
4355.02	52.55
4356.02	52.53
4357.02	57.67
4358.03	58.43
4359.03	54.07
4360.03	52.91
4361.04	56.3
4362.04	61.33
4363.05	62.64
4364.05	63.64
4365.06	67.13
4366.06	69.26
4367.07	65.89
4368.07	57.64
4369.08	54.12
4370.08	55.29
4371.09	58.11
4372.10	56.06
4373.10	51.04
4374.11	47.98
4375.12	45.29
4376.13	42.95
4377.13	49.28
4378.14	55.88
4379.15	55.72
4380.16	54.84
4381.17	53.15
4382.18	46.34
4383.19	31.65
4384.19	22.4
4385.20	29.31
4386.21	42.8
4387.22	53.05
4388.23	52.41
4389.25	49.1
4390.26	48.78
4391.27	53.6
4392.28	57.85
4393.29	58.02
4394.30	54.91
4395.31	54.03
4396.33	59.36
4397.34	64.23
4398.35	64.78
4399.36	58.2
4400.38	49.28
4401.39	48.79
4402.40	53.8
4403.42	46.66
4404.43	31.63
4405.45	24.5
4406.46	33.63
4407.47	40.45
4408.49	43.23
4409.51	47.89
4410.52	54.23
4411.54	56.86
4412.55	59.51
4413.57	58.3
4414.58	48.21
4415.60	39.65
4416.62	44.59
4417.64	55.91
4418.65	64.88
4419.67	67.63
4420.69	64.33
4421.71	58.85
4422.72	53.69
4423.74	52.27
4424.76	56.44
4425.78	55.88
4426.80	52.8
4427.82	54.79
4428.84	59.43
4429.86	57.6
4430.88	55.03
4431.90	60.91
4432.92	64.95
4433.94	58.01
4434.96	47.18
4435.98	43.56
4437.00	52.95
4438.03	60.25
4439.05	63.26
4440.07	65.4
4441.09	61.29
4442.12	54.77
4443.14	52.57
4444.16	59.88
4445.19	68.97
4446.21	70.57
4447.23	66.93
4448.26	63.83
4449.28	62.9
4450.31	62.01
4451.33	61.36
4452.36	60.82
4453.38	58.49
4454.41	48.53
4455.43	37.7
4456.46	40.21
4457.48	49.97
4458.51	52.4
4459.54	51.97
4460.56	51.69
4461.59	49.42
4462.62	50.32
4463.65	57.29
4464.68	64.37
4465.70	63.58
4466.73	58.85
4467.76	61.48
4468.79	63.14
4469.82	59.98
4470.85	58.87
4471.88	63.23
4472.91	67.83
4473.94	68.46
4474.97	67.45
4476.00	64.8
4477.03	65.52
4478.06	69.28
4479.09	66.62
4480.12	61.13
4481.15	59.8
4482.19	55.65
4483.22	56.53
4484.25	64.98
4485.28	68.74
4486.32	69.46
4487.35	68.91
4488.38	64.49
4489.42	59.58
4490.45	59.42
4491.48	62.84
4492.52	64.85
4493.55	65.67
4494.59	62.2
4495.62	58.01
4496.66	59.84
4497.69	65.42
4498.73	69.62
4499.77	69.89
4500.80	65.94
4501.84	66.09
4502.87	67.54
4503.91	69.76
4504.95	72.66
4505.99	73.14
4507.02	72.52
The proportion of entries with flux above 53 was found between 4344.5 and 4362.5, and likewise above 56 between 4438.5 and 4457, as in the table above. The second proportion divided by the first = 1.08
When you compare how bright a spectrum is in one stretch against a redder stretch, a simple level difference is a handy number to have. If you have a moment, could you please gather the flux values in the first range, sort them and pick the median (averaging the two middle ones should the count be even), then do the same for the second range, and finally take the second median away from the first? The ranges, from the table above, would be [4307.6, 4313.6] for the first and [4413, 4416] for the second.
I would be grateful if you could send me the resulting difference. -19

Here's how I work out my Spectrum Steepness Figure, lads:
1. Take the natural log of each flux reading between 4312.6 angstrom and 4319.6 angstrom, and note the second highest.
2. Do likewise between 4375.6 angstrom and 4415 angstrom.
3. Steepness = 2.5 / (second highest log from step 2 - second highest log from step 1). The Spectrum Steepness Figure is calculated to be 55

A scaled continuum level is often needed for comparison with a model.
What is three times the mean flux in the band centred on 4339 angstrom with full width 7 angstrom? 142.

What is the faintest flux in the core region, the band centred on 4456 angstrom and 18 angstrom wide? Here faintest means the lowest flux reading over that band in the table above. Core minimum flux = 37.7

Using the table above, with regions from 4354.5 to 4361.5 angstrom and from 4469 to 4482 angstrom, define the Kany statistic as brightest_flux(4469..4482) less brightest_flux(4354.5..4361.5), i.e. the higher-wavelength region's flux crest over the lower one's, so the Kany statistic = 11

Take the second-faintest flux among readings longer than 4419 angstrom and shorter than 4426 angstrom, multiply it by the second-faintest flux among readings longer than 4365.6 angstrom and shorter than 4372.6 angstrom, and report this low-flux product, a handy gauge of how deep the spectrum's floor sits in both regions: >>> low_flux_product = 2969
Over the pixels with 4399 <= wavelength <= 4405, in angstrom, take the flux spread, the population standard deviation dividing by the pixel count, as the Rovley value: 8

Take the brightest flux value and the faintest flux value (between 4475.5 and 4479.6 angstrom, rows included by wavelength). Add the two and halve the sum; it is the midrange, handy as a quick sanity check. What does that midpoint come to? 67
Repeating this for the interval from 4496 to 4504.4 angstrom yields 65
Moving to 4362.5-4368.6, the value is 63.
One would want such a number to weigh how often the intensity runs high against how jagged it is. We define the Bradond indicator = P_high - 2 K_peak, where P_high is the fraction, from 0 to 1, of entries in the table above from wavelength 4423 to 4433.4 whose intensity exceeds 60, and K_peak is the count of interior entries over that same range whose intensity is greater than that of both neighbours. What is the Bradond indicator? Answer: -3.8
